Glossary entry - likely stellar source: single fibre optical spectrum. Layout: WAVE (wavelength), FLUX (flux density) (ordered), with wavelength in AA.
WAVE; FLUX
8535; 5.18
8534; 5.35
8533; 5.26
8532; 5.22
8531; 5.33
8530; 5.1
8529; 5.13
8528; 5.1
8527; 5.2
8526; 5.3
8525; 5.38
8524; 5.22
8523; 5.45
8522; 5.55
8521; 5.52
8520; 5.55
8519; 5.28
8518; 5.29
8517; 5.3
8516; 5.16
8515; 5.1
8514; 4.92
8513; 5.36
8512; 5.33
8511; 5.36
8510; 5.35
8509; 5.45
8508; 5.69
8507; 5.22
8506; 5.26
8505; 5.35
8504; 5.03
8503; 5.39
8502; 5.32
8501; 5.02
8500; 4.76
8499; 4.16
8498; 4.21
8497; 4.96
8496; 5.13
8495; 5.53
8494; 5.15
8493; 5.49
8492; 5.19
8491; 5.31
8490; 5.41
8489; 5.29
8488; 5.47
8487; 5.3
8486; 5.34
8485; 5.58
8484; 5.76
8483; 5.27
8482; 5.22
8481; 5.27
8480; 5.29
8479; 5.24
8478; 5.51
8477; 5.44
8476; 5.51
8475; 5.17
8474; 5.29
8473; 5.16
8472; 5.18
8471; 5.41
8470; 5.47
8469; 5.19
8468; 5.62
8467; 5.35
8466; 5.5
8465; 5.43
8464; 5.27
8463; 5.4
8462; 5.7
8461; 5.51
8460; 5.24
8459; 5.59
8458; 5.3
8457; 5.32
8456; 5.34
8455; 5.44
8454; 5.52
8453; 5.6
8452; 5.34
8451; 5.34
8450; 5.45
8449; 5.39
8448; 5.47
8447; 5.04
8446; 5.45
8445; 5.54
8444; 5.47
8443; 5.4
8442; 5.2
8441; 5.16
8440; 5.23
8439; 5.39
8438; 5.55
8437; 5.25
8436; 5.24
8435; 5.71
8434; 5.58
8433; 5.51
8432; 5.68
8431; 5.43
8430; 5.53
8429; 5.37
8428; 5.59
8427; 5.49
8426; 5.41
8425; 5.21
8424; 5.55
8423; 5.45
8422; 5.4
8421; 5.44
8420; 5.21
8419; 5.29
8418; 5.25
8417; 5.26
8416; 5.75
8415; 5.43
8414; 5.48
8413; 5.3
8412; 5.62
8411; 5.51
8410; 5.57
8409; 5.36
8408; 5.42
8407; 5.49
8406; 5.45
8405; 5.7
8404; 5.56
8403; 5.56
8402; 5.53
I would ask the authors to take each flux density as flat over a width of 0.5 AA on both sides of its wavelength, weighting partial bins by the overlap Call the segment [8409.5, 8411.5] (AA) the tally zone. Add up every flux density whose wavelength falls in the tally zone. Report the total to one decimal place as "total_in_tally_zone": 11.1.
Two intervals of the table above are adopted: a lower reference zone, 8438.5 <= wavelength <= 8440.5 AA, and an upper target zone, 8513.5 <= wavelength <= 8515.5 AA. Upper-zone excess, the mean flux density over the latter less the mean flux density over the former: -0.30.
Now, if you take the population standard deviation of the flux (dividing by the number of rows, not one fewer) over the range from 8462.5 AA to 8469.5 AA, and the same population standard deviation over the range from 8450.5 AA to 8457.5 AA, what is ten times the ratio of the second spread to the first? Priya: 7.7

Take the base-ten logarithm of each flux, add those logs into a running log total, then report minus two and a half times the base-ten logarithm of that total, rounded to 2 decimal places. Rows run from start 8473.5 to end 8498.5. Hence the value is -3.14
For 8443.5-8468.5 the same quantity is -3.16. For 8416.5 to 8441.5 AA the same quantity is -3.16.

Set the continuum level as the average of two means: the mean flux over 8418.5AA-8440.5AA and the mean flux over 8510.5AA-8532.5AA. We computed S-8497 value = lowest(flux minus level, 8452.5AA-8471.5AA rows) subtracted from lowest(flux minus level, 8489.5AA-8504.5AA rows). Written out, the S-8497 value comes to -1.03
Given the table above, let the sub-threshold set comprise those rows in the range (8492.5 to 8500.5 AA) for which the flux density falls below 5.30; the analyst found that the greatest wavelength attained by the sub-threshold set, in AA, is 8500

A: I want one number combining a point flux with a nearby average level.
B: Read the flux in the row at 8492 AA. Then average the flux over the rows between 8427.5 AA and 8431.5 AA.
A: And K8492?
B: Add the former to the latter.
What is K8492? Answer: 10.7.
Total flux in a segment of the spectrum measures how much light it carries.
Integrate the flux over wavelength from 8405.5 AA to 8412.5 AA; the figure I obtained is 38.4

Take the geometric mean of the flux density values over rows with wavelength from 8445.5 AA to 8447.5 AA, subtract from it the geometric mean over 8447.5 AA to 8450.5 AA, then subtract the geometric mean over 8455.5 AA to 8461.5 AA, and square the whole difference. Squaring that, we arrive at 31.1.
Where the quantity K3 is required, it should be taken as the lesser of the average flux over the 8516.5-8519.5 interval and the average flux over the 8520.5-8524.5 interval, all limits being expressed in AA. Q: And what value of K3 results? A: 5.29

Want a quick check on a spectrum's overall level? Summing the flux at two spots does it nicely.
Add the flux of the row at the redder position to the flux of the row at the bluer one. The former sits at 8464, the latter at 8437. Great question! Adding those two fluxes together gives 10.5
